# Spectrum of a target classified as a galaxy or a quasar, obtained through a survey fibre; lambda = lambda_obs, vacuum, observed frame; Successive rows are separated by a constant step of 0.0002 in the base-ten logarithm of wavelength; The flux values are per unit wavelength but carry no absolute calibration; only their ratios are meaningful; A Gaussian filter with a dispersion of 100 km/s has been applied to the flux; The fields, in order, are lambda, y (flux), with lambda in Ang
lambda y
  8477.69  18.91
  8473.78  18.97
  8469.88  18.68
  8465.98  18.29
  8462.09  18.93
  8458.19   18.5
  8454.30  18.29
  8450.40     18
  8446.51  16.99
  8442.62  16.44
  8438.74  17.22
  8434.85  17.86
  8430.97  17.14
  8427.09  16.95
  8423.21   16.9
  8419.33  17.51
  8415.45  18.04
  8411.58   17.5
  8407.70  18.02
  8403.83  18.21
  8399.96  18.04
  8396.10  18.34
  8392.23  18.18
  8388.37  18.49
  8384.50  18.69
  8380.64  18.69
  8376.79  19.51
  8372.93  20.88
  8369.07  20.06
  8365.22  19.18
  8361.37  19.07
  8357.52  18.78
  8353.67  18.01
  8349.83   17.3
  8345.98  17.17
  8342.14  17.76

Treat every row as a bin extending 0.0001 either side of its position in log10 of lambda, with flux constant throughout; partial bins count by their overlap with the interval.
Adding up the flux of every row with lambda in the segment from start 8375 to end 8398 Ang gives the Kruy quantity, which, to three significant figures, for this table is 112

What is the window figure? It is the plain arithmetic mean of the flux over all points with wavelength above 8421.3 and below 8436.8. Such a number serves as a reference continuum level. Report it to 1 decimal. 17.2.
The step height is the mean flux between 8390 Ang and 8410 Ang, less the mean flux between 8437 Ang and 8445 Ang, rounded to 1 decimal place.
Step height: 1.3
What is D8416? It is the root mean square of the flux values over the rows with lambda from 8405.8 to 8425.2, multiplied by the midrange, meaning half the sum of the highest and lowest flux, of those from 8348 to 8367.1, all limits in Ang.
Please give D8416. 321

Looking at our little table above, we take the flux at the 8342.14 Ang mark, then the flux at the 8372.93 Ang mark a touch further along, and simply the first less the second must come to -3.1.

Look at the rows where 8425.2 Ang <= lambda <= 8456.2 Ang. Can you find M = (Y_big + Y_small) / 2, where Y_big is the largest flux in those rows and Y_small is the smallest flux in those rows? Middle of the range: 17.4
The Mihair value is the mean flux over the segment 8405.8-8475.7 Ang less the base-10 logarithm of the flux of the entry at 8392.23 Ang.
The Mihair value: 16.5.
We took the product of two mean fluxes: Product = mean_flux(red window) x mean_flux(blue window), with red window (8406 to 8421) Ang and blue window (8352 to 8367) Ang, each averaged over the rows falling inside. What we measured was 333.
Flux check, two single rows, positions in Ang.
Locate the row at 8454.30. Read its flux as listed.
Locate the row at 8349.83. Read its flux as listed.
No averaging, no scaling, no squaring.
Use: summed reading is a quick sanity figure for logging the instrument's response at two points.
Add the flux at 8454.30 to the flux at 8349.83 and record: 35.6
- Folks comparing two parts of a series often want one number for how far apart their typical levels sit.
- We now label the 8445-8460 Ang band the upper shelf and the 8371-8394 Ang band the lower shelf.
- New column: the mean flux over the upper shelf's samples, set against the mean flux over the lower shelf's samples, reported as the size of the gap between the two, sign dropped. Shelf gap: 1.1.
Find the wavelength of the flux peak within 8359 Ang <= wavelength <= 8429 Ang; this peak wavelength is 8372.93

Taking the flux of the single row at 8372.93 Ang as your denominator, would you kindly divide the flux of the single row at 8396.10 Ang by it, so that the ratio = 0.88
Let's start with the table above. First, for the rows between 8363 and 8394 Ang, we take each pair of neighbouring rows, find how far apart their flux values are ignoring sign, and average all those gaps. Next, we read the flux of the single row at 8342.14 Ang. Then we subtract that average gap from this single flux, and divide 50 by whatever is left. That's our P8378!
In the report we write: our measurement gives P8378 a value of 2.92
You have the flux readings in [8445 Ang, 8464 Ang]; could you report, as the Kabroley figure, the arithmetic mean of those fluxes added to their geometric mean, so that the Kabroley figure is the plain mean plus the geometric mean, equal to 36.3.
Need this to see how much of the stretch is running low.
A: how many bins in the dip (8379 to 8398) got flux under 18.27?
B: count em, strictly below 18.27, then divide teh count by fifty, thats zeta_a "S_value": 0.020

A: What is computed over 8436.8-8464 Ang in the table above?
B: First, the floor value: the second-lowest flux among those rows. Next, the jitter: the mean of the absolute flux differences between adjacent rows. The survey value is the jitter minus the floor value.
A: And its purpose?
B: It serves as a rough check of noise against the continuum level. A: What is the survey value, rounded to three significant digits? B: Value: -16.4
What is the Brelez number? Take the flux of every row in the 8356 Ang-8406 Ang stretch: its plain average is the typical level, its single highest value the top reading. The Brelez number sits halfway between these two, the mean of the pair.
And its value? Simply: 19.9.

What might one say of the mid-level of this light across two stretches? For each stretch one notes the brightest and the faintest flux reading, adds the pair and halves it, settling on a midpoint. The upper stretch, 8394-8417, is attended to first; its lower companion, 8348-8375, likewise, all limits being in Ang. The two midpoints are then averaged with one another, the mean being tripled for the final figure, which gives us 55.5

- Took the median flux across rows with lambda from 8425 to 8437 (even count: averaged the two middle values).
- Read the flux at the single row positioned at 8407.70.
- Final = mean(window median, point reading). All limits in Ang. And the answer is 17.6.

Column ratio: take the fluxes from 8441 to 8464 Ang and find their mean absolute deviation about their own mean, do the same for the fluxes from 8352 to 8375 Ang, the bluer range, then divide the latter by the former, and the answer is 1.00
